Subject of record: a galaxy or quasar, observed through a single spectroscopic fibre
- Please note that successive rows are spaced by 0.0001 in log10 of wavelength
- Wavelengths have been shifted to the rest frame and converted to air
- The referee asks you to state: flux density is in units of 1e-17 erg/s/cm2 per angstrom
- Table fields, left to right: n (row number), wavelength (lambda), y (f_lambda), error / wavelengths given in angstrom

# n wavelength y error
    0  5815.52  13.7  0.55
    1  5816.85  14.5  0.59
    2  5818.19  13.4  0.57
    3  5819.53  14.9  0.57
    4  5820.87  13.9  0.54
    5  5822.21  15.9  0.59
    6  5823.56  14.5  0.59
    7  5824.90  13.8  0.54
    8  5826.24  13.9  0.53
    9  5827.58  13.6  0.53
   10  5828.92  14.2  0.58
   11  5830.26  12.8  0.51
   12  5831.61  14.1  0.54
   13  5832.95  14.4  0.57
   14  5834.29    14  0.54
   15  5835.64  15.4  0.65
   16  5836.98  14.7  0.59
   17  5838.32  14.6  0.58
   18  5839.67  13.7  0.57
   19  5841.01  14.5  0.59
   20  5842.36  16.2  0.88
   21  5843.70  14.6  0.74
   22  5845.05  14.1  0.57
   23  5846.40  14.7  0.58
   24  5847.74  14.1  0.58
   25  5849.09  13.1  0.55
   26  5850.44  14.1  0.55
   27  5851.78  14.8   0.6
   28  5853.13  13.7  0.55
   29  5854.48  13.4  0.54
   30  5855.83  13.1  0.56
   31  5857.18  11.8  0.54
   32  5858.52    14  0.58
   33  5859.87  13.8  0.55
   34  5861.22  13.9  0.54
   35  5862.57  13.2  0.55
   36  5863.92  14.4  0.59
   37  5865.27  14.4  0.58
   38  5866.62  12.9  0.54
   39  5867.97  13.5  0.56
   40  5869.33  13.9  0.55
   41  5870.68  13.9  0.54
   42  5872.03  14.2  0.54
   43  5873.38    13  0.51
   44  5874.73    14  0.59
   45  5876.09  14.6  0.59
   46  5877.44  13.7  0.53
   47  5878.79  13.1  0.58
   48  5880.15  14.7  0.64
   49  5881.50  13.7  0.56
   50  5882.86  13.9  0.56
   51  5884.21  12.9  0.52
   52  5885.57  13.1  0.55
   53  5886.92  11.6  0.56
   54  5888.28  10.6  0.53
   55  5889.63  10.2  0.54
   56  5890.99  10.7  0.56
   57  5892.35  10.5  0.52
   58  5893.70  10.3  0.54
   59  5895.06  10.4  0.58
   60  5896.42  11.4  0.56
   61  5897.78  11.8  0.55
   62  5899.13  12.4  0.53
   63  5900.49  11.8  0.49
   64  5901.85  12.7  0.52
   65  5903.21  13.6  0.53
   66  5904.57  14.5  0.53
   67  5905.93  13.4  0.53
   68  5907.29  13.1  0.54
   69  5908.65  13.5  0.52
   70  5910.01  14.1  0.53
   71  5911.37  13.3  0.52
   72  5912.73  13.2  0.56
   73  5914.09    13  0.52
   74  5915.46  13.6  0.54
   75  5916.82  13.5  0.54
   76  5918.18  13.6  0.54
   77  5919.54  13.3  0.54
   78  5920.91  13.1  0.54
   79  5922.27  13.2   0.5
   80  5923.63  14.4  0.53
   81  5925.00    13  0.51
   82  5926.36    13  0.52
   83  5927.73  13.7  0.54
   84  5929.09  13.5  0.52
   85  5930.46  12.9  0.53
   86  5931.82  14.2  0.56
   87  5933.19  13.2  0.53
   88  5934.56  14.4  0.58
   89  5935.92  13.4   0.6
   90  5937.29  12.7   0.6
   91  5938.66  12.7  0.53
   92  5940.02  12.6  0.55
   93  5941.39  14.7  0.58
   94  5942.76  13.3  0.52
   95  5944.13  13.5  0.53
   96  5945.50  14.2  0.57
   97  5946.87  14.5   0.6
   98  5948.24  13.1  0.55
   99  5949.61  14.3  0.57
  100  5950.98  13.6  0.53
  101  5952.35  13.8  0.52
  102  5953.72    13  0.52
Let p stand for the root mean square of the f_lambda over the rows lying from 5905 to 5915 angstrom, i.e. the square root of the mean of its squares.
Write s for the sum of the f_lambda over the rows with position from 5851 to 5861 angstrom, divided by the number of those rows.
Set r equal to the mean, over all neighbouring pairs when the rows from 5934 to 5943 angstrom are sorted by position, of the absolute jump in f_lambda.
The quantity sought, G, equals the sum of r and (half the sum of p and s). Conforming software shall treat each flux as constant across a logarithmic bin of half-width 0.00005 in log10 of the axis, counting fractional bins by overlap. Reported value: 14.3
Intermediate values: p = 13.4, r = 0.88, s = 13.5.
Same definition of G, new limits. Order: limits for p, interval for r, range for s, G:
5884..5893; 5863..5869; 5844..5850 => 13.4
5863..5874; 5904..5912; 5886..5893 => 12.9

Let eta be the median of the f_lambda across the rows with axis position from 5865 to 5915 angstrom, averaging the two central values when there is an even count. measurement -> 13.1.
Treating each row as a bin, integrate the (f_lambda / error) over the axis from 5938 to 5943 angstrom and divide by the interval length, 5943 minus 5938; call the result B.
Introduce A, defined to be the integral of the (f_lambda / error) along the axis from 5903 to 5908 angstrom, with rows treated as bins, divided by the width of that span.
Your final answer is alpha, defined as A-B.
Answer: 1.3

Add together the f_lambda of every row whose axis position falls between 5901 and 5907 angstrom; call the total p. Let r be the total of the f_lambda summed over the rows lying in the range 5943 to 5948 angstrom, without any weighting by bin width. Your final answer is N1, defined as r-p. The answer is -12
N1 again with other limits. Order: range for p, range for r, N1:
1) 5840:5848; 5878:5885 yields -20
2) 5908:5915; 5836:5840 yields -24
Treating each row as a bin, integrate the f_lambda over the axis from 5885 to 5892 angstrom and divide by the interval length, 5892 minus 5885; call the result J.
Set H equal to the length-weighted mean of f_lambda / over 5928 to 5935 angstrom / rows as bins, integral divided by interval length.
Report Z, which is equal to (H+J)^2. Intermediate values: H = 13.6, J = 11.18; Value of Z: 615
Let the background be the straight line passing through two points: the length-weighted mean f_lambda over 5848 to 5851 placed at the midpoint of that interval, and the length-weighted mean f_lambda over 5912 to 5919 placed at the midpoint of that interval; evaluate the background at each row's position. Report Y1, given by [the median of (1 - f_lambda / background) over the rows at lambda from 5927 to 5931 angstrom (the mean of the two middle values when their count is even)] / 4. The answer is -0.003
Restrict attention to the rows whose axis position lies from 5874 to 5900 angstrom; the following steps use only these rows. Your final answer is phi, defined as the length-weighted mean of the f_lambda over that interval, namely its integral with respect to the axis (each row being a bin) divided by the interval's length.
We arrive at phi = 12.3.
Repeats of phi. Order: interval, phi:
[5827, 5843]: 14.4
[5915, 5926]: 13.5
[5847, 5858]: 13.5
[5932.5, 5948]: 13.5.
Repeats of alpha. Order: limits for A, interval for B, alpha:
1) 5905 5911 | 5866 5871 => 1.0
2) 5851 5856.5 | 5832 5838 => -0.6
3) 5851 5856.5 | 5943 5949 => -0.2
